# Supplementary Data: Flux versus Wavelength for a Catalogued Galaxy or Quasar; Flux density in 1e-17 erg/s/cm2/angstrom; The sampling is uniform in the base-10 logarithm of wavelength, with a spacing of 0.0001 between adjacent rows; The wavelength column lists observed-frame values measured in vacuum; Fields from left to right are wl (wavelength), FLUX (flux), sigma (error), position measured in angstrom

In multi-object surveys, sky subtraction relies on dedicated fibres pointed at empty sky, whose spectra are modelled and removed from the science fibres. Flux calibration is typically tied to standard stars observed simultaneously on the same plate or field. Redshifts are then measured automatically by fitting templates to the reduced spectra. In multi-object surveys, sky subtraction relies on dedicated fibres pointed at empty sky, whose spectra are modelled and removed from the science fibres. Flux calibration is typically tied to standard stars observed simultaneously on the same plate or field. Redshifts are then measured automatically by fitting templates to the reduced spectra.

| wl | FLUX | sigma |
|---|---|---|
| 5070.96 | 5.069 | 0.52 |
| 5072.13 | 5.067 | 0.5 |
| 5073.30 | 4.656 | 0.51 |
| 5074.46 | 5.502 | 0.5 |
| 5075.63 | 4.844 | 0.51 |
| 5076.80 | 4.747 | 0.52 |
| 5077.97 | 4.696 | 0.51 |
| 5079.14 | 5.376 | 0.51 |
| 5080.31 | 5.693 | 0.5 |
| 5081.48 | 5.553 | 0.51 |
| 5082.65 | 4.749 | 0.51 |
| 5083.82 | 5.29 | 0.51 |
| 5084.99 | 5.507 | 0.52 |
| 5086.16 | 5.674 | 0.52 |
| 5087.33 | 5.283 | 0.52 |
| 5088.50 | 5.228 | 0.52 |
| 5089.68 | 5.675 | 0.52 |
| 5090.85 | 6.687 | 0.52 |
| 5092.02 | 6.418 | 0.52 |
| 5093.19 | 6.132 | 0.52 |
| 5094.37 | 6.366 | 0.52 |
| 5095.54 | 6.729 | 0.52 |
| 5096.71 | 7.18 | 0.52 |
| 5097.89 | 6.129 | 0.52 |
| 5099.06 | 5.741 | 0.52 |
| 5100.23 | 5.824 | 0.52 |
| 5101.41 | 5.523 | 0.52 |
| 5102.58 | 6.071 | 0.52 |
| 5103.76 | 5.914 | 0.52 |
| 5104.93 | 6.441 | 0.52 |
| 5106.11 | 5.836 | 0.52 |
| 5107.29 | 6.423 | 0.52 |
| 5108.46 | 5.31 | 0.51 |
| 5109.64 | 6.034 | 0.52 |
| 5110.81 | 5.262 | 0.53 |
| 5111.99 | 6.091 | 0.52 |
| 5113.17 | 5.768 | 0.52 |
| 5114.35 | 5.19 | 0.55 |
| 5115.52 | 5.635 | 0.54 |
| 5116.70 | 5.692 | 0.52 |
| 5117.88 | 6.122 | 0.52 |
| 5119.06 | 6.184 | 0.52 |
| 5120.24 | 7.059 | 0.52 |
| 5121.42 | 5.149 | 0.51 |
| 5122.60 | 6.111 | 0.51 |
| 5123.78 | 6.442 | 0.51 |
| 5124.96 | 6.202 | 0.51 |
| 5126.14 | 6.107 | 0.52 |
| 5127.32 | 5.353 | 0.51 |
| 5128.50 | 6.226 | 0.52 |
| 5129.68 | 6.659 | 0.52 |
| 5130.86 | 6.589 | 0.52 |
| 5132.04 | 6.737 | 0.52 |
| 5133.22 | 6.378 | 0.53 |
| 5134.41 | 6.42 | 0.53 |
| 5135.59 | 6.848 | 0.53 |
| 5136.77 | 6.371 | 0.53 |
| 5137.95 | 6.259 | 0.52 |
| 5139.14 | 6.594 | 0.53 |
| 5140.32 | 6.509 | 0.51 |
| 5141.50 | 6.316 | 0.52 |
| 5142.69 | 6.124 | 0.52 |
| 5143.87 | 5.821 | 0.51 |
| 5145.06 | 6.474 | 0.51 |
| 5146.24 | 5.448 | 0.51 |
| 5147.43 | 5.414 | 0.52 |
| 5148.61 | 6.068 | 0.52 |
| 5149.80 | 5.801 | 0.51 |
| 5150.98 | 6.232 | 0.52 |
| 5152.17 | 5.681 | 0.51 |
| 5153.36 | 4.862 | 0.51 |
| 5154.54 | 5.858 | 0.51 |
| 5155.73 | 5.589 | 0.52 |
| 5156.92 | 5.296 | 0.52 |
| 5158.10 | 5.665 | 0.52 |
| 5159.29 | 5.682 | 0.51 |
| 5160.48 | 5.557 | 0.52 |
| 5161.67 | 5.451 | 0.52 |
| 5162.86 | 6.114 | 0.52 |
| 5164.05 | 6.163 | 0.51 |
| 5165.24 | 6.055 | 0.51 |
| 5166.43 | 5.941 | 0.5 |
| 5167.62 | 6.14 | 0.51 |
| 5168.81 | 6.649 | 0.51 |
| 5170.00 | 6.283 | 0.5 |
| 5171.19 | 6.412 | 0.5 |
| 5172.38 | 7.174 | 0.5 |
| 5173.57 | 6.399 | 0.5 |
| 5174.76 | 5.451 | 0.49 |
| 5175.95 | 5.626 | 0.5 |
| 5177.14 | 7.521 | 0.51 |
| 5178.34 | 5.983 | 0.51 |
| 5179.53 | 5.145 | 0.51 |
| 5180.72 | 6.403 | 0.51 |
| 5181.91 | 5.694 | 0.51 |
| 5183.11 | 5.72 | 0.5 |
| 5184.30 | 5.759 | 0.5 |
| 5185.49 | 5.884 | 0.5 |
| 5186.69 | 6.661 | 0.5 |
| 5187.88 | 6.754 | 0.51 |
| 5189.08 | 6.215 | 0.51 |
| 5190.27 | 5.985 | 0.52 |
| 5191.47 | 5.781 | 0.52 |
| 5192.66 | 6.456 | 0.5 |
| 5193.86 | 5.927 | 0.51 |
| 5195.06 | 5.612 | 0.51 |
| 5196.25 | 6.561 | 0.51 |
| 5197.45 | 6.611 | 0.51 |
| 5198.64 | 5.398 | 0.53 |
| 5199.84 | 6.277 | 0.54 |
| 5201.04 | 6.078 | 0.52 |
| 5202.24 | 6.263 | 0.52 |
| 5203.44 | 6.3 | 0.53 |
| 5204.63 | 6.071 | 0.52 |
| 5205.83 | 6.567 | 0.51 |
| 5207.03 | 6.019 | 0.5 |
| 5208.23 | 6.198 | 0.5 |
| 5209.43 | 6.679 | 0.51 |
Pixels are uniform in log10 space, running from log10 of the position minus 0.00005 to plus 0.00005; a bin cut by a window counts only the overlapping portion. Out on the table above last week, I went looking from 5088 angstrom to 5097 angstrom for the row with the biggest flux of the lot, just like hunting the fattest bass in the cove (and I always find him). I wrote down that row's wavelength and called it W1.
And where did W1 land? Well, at 5096.71 angstrom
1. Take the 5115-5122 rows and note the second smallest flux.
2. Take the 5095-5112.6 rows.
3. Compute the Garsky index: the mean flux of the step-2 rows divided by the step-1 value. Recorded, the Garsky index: 1.07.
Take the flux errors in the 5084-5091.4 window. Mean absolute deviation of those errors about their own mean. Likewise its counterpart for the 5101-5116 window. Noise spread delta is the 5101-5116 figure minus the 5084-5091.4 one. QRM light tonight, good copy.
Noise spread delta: 0.0075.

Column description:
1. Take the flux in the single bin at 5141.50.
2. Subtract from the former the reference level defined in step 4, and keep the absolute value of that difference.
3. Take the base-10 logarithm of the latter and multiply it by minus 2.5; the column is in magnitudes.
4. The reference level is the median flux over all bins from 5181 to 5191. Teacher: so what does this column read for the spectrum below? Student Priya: 1.0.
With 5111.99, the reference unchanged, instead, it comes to 2.0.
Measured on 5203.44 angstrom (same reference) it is 1.1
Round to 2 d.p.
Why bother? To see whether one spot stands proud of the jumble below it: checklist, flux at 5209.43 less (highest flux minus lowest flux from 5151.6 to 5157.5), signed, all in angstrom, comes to 5.68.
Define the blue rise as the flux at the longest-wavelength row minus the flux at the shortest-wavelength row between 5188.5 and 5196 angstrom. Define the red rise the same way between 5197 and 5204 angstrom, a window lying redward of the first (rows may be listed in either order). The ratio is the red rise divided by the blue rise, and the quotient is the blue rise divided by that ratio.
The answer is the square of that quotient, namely 1.4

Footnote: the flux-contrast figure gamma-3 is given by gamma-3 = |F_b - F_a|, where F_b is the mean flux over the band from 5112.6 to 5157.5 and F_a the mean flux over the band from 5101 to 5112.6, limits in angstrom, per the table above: 0.15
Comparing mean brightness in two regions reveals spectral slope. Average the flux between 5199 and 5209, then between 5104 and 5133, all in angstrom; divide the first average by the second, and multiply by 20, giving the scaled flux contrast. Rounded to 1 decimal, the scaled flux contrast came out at 20.6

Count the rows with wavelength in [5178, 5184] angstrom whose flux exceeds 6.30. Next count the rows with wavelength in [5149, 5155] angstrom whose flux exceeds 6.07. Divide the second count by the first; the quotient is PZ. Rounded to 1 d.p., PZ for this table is 1.0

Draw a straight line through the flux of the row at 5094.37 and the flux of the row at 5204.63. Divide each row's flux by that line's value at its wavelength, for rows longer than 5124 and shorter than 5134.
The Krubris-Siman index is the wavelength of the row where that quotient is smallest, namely 5127.32 angstrom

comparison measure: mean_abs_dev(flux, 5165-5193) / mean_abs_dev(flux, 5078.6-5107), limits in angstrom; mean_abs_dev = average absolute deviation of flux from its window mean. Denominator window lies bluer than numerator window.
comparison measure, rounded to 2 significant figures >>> 0.95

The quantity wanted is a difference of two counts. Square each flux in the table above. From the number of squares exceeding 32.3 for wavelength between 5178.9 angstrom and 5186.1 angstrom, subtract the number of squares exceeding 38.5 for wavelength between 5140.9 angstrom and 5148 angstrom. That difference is 3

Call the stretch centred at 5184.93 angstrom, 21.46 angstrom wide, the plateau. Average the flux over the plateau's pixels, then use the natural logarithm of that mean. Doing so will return 1.80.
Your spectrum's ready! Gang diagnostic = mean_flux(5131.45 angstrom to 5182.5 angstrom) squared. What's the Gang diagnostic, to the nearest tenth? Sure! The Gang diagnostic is 36.7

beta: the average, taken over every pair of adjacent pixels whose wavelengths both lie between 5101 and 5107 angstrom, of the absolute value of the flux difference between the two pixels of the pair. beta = 0.46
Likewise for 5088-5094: 0.50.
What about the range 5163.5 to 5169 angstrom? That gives 0.23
